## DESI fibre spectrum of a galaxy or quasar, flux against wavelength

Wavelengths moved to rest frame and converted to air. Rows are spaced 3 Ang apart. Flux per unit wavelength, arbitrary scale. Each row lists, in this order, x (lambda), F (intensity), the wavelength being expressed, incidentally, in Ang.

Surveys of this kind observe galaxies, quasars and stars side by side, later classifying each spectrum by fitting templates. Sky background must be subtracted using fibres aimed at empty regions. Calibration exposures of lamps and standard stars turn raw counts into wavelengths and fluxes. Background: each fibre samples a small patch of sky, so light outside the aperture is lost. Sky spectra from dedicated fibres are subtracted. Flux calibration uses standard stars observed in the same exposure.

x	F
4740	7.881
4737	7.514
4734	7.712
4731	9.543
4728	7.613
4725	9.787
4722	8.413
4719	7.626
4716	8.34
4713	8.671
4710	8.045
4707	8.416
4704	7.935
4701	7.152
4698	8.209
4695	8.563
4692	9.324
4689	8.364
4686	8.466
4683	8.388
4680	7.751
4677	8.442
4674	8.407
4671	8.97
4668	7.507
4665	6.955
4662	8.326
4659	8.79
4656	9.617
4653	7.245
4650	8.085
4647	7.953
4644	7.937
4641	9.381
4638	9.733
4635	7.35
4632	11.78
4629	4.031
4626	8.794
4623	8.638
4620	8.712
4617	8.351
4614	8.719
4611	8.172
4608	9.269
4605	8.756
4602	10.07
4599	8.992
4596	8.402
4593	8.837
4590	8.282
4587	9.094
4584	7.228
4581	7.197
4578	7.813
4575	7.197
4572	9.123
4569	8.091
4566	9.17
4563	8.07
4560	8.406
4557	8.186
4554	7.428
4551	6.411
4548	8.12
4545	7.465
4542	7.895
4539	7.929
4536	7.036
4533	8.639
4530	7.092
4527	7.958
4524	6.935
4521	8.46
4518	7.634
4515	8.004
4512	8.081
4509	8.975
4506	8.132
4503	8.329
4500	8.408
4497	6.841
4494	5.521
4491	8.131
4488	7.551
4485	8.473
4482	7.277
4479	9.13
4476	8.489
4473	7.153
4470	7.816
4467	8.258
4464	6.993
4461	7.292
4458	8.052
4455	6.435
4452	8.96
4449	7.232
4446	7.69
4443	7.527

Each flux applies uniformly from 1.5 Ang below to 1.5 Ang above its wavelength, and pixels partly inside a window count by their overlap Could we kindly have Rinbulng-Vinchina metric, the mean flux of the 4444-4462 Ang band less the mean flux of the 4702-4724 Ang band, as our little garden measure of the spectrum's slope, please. -0.6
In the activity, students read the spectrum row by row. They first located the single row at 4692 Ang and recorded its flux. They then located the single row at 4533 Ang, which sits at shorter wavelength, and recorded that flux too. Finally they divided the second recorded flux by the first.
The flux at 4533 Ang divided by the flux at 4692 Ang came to 0.93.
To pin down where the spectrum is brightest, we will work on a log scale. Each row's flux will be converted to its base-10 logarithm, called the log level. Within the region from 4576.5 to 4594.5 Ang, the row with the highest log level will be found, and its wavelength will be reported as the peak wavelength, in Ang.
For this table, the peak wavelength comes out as 4587 Ang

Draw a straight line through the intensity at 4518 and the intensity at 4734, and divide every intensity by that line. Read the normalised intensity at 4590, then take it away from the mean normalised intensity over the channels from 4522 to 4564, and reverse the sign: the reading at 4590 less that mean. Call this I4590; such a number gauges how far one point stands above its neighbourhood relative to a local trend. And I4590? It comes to 0.08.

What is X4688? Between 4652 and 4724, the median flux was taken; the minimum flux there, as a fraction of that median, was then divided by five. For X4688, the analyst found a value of 0.17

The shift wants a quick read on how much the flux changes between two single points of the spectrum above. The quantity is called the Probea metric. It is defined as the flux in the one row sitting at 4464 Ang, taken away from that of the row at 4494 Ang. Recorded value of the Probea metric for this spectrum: -1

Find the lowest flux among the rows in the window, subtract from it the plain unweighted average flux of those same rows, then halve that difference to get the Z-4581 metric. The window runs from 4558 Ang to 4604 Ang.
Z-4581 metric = -0.60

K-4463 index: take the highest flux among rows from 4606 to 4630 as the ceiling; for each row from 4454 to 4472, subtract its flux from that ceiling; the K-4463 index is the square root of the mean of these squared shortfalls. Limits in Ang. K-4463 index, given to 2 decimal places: 1.90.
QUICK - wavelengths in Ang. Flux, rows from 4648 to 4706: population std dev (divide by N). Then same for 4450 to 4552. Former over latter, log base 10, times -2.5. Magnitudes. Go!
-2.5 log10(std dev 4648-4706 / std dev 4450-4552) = 0.16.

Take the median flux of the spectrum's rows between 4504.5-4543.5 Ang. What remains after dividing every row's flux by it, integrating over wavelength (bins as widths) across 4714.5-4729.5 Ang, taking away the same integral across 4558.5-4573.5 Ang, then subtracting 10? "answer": -10.4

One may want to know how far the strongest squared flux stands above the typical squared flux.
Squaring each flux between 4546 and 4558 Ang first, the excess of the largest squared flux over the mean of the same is 10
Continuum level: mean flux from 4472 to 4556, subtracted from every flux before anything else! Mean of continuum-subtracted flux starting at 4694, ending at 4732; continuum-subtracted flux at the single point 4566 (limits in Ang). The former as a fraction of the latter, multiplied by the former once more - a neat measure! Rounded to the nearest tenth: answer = 0.2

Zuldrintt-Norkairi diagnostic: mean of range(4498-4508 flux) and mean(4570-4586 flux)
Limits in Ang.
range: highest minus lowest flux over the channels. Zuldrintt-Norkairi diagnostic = 4.0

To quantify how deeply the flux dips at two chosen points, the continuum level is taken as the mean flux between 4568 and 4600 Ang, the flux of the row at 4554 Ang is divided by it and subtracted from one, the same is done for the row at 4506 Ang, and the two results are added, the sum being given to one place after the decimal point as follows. 0.1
